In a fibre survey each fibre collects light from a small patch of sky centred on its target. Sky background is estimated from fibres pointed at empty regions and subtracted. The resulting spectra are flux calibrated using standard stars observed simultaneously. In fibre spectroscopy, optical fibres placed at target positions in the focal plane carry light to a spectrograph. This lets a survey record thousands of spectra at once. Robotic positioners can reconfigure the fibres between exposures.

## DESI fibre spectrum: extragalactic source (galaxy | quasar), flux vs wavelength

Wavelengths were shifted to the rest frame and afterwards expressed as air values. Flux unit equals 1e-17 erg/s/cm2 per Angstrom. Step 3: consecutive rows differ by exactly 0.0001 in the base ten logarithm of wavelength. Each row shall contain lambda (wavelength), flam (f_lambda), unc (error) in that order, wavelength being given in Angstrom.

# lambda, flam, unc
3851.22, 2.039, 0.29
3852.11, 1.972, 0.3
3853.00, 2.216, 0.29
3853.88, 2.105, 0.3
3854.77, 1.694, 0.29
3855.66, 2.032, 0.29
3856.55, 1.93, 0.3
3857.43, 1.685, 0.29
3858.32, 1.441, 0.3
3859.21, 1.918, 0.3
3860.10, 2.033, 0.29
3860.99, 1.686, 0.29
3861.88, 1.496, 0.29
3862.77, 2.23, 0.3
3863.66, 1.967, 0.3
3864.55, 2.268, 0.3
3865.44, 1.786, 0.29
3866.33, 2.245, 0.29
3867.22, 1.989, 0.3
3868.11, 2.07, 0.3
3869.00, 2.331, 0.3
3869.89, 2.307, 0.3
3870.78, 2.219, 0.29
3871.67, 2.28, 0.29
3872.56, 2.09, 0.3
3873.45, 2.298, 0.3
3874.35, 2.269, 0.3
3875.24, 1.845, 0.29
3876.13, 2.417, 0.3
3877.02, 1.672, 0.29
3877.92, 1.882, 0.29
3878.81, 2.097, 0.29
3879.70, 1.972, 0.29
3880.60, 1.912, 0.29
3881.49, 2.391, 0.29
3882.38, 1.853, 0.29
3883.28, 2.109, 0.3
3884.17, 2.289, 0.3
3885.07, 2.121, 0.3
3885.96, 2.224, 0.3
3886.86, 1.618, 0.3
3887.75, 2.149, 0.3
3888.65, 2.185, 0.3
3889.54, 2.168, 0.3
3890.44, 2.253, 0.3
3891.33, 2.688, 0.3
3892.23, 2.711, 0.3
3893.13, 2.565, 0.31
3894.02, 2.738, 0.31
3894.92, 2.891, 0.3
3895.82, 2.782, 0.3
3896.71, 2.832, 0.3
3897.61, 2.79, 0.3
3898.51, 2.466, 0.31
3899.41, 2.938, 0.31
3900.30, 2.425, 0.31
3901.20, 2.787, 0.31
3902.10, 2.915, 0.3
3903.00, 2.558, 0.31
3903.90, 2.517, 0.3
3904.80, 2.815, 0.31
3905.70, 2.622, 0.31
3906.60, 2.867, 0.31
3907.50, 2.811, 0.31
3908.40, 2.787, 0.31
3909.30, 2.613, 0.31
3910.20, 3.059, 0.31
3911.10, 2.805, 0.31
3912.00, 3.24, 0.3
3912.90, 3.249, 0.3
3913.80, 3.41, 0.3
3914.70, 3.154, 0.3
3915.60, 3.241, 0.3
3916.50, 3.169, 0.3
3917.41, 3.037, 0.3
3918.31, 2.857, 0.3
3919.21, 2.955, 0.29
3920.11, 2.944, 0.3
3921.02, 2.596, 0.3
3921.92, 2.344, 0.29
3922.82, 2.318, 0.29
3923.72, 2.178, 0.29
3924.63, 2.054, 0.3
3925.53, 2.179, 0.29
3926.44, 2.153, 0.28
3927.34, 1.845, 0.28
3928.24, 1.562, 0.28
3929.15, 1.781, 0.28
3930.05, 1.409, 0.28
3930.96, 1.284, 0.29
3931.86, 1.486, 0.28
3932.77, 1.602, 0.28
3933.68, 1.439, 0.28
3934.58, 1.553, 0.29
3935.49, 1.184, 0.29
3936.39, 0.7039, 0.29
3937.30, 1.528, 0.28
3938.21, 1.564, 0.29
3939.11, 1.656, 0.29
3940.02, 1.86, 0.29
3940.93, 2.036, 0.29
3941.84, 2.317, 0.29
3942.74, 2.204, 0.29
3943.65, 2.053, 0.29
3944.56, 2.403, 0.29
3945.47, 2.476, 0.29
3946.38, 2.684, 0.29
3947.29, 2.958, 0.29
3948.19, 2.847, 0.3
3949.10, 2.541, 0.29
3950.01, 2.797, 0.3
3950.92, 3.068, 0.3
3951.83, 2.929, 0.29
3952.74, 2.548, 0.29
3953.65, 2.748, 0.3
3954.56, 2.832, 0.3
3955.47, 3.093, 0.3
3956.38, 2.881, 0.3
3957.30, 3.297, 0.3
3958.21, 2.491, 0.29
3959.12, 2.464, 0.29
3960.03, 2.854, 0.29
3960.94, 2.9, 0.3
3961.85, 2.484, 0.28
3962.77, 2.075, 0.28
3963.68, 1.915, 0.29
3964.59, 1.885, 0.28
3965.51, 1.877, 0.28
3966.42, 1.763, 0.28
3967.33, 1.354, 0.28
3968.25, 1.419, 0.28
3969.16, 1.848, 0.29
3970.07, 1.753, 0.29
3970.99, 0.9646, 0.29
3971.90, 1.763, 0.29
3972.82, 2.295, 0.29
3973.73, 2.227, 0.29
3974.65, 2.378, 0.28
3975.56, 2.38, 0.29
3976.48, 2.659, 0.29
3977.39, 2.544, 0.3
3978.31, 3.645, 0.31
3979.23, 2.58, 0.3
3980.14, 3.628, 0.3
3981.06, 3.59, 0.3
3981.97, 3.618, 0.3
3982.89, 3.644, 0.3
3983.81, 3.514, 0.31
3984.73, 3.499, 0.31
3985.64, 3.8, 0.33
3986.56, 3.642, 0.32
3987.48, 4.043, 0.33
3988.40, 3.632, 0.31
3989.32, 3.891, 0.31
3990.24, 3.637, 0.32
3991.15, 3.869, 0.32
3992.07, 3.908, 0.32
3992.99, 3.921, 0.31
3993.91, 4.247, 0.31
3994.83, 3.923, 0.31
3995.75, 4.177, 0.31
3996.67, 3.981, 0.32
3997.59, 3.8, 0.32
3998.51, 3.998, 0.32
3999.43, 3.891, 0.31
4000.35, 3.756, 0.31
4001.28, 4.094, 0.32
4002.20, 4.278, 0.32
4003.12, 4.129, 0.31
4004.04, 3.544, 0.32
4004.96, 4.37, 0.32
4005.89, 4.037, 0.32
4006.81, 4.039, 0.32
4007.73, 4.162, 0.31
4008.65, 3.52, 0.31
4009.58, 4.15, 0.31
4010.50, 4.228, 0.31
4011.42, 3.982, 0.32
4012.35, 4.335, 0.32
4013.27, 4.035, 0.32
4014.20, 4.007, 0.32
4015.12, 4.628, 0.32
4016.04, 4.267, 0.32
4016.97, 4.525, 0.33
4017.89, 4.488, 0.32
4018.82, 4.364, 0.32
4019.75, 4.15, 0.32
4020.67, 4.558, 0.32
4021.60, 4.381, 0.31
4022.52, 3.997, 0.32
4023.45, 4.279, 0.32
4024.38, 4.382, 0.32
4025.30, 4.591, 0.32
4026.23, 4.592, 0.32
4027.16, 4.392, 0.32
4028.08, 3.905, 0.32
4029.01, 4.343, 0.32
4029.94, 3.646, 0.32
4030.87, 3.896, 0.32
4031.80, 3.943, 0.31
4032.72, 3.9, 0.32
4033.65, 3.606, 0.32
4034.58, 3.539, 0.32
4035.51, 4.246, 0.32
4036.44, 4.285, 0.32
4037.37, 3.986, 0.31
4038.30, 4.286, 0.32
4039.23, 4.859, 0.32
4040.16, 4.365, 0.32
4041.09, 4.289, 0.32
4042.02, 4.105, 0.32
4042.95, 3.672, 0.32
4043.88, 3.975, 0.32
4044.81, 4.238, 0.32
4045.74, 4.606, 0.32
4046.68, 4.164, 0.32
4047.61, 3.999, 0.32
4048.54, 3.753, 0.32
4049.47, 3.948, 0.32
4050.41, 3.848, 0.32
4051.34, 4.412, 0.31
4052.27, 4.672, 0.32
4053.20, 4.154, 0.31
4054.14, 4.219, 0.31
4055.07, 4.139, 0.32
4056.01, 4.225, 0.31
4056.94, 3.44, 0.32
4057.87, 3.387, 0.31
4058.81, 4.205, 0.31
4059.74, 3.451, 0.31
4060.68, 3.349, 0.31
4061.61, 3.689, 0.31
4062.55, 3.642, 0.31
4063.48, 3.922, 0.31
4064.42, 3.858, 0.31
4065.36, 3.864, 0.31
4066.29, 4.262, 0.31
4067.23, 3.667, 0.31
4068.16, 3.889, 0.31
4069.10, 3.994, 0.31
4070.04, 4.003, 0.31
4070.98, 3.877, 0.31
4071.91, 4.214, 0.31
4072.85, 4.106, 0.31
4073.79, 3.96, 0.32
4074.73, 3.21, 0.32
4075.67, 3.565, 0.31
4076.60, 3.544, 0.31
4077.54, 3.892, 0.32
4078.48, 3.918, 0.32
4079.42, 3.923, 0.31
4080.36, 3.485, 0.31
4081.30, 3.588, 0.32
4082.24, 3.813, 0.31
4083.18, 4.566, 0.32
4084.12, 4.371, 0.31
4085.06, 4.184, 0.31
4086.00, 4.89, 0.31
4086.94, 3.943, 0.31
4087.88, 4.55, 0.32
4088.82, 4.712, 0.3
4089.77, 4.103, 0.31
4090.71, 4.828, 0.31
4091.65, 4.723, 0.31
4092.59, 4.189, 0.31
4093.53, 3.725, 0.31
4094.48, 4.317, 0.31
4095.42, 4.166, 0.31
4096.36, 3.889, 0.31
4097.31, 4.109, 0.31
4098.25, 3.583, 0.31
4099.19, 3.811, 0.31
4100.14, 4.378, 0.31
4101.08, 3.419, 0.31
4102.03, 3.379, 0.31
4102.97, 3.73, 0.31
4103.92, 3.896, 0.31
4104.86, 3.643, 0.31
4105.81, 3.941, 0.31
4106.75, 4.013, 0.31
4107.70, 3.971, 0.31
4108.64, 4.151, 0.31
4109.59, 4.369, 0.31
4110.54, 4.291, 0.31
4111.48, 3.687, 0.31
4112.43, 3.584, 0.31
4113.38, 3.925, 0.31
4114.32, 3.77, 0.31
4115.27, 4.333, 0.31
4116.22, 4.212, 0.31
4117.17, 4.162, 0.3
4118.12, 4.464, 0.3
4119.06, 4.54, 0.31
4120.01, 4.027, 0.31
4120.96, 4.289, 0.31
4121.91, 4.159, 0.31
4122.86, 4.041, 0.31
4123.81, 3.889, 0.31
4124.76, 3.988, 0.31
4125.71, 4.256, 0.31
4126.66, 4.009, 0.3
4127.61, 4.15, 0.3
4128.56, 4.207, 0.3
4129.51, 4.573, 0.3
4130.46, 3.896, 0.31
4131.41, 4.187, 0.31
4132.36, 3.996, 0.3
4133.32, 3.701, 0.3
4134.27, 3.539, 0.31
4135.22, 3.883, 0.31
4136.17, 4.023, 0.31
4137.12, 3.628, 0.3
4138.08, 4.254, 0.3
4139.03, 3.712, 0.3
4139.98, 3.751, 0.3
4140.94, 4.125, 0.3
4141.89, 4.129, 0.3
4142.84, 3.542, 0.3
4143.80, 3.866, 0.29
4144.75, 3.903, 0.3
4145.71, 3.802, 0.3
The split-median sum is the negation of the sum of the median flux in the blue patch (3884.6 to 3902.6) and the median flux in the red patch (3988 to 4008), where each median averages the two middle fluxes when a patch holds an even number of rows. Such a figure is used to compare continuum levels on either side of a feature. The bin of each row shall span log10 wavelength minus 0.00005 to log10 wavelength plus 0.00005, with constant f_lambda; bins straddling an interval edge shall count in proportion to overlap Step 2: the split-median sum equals -6.6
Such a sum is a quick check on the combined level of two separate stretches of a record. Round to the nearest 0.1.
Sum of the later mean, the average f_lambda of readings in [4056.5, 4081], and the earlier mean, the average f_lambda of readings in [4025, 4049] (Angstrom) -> 7.9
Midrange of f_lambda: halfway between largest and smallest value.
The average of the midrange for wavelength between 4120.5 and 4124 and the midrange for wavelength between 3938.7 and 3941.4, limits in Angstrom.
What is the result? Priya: 2.97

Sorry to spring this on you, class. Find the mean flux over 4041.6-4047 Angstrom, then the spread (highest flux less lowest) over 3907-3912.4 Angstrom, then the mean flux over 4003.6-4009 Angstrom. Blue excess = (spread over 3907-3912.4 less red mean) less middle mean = -7.45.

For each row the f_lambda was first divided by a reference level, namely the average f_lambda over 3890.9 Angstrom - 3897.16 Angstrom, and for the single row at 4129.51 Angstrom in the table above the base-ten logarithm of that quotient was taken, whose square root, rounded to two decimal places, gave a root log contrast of 0.47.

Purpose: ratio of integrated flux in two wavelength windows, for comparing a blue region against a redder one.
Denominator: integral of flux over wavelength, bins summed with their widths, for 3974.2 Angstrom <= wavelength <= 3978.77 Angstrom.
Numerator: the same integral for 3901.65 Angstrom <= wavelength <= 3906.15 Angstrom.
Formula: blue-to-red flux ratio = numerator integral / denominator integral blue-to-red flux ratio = 1.0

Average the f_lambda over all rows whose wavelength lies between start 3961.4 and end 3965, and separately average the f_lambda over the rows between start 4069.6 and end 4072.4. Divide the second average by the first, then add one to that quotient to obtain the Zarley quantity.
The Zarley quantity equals 2.9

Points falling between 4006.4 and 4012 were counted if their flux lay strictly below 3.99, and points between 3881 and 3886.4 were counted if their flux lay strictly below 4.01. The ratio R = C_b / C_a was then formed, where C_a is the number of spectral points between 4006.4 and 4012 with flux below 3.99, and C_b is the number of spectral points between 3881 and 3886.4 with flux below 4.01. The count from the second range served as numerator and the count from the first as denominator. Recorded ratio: 3.0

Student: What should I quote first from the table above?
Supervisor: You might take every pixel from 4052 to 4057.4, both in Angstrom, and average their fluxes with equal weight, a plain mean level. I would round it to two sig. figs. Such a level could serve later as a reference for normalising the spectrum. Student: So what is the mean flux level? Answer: 4.1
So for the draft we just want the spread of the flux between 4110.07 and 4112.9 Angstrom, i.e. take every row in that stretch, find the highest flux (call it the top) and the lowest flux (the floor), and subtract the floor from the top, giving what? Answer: 0.71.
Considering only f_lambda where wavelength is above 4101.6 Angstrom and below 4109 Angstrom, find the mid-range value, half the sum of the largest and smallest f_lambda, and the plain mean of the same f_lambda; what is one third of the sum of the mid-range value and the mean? 2.54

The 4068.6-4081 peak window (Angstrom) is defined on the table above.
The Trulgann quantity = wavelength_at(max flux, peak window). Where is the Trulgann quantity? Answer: 4071.91 Angstrom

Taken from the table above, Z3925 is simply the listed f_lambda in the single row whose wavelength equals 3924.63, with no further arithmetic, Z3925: 2.054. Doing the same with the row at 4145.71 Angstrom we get 3.802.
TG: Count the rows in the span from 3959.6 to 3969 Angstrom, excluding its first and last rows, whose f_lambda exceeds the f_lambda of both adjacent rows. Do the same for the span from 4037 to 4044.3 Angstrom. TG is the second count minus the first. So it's 0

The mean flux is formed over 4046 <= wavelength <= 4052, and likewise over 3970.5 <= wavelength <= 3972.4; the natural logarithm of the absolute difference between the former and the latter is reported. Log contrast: 1.0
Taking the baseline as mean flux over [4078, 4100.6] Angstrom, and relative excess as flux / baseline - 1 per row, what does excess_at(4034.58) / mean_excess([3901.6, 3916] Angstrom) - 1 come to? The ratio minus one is -1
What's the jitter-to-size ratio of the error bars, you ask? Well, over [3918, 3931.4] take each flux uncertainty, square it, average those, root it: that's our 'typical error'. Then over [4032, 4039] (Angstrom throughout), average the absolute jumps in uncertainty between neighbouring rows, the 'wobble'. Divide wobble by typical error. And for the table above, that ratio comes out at 0.012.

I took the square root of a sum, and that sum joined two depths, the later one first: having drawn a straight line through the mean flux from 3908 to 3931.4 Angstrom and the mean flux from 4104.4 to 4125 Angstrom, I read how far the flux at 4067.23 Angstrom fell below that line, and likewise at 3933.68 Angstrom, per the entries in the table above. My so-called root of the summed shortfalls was 1.1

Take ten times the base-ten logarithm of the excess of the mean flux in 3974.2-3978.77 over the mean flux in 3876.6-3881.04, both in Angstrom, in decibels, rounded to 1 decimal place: -0.9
